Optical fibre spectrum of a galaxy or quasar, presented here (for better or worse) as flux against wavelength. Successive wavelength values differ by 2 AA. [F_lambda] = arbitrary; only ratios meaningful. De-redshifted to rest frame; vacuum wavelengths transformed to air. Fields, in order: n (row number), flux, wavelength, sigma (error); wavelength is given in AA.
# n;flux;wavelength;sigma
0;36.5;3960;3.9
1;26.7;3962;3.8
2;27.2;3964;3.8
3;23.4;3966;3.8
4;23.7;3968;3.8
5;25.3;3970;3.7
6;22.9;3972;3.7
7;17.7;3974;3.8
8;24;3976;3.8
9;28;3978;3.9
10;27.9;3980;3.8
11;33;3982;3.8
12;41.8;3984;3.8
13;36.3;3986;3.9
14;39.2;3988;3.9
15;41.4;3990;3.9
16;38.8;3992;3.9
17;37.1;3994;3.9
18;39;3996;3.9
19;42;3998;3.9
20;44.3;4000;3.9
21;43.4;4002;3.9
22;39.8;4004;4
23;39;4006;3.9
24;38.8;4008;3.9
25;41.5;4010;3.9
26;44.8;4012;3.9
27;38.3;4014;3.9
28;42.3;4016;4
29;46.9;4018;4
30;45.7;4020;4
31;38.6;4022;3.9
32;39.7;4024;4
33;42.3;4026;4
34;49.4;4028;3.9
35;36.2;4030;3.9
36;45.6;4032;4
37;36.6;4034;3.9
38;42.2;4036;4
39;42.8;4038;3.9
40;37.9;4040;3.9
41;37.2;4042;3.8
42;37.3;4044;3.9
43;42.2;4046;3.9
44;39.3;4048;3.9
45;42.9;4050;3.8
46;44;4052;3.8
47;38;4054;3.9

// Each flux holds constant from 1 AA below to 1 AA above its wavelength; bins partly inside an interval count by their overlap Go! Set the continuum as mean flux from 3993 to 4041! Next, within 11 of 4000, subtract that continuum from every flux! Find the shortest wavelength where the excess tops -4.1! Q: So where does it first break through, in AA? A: 3990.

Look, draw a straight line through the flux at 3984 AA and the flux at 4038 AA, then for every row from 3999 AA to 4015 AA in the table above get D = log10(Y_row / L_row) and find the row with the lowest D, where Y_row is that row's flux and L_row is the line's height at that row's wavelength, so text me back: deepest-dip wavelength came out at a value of 4014 AA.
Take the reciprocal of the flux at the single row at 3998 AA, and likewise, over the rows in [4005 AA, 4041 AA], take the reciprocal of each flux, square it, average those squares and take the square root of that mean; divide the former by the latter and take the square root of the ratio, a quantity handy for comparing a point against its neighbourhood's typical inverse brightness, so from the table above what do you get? 0.99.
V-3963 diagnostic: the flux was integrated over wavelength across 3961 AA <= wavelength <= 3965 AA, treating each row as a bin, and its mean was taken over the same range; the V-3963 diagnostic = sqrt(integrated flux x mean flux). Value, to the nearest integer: 54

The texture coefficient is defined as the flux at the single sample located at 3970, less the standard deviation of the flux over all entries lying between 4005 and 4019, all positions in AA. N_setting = 22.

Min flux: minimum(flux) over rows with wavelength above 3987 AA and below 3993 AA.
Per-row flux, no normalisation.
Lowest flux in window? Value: 38.8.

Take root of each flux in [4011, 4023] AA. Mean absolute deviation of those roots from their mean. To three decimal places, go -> 0.233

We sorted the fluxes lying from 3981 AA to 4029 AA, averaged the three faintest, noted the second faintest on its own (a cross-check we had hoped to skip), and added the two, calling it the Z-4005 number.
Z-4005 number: 71.8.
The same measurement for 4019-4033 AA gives 76.8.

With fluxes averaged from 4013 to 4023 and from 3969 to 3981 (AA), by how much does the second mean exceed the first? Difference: -18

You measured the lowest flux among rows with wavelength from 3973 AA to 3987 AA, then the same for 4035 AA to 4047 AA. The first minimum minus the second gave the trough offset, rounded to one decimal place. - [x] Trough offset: -19.5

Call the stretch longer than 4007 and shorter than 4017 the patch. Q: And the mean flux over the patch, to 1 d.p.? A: 41.1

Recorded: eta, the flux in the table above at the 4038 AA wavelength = 42.8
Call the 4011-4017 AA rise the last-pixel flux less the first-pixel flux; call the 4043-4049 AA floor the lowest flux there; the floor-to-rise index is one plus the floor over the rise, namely -14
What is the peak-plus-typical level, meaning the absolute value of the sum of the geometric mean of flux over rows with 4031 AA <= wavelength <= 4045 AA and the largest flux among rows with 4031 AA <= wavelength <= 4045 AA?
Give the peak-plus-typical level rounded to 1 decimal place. 85.4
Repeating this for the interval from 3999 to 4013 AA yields 86.4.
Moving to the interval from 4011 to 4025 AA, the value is 89.1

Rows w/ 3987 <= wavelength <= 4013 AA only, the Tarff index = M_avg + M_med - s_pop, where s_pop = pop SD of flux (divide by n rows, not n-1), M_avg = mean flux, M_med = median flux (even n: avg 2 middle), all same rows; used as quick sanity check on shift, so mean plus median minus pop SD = 78.2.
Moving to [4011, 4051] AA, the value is 79.9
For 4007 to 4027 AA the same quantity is 80.8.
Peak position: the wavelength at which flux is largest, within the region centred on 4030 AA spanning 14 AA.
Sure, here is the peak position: 4028 AA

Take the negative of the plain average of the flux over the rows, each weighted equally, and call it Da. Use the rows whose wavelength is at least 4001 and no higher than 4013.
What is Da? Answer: -41.2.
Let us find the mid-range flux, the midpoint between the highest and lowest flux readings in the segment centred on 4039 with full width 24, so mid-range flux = 43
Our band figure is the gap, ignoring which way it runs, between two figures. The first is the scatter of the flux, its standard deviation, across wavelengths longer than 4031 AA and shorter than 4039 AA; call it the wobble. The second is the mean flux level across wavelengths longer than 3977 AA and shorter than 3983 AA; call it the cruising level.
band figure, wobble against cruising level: 26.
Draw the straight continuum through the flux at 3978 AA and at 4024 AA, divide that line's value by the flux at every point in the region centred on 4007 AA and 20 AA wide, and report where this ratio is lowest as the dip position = 4000 AA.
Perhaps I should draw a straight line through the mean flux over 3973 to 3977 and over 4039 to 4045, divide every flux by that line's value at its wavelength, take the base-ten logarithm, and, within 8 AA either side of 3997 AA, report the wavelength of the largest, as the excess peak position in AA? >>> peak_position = 3990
